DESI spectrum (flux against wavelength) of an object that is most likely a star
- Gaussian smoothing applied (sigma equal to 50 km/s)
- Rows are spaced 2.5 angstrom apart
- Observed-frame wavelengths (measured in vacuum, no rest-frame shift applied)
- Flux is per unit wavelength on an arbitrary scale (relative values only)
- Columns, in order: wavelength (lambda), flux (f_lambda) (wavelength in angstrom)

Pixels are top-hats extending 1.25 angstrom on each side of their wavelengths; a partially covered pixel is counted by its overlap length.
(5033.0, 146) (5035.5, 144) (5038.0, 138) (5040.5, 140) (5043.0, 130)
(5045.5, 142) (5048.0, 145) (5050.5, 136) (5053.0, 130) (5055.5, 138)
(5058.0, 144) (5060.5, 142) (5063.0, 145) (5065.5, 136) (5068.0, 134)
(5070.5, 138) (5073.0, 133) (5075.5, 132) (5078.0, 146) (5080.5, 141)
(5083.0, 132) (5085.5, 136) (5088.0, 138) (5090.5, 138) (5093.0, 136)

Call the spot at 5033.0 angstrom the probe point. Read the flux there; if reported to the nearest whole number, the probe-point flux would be 146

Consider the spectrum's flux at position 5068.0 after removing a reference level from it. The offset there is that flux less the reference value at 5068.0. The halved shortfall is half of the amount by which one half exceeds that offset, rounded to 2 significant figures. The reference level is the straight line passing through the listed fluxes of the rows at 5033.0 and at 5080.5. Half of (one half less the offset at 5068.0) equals 4.4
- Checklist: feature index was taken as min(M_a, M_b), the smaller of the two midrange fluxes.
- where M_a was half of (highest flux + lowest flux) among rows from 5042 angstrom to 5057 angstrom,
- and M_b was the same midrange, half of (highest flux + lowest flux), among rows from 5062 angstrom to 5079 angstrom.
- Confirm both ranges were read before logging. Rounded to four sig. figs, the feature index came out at 137.5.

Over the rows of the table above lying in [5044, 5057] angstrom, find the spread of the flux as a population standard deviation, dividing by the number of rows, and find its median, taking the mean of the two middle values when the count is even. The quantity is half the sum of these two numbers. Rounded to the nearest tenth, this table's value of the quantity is 71.6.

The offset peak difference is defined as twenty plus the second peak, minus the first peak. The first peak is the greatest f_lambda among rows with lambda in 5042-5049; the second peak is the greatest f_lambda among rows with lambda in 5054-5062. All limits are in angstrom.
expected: 19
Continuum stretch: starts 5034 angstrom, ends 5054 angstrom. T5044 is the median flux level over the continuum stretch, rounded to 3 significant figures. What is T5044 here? 139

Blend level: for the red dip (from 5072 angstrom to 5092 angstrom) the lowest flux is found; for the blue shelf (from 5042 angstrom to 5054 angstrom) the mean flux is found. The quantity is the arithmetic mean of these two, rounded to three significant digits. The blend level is 134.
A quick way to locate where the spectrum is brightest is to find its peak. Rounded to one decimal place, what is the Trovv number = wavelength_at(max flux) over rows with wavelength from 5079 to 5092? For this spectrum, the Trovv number 5080.5 angstrom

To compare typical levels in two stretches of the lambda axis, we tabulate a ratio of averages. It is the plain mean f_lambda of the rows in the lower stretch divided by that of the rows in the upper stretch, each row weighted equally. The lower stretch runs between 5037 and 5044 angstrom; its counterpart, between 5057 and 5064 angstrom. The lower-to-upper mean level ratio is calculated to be 0.95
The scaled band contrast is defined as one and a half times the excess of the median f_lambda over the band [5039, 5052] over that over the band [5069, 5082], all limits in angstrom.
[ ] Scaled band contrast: 3.0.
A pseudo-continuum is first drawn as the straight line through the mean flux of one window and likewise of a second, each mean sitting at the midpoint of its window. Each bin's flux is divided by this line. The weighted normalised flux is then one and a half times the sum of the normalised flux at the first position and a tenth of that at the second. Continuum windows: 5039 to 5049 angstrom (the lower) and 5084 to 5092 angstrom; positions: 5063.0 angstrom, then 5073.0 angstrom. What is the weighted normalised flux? 1.72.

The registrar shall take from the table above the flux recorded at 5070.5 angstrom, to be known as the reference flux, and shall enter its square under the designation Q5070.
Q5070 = 19044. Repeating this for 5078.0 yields 21316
